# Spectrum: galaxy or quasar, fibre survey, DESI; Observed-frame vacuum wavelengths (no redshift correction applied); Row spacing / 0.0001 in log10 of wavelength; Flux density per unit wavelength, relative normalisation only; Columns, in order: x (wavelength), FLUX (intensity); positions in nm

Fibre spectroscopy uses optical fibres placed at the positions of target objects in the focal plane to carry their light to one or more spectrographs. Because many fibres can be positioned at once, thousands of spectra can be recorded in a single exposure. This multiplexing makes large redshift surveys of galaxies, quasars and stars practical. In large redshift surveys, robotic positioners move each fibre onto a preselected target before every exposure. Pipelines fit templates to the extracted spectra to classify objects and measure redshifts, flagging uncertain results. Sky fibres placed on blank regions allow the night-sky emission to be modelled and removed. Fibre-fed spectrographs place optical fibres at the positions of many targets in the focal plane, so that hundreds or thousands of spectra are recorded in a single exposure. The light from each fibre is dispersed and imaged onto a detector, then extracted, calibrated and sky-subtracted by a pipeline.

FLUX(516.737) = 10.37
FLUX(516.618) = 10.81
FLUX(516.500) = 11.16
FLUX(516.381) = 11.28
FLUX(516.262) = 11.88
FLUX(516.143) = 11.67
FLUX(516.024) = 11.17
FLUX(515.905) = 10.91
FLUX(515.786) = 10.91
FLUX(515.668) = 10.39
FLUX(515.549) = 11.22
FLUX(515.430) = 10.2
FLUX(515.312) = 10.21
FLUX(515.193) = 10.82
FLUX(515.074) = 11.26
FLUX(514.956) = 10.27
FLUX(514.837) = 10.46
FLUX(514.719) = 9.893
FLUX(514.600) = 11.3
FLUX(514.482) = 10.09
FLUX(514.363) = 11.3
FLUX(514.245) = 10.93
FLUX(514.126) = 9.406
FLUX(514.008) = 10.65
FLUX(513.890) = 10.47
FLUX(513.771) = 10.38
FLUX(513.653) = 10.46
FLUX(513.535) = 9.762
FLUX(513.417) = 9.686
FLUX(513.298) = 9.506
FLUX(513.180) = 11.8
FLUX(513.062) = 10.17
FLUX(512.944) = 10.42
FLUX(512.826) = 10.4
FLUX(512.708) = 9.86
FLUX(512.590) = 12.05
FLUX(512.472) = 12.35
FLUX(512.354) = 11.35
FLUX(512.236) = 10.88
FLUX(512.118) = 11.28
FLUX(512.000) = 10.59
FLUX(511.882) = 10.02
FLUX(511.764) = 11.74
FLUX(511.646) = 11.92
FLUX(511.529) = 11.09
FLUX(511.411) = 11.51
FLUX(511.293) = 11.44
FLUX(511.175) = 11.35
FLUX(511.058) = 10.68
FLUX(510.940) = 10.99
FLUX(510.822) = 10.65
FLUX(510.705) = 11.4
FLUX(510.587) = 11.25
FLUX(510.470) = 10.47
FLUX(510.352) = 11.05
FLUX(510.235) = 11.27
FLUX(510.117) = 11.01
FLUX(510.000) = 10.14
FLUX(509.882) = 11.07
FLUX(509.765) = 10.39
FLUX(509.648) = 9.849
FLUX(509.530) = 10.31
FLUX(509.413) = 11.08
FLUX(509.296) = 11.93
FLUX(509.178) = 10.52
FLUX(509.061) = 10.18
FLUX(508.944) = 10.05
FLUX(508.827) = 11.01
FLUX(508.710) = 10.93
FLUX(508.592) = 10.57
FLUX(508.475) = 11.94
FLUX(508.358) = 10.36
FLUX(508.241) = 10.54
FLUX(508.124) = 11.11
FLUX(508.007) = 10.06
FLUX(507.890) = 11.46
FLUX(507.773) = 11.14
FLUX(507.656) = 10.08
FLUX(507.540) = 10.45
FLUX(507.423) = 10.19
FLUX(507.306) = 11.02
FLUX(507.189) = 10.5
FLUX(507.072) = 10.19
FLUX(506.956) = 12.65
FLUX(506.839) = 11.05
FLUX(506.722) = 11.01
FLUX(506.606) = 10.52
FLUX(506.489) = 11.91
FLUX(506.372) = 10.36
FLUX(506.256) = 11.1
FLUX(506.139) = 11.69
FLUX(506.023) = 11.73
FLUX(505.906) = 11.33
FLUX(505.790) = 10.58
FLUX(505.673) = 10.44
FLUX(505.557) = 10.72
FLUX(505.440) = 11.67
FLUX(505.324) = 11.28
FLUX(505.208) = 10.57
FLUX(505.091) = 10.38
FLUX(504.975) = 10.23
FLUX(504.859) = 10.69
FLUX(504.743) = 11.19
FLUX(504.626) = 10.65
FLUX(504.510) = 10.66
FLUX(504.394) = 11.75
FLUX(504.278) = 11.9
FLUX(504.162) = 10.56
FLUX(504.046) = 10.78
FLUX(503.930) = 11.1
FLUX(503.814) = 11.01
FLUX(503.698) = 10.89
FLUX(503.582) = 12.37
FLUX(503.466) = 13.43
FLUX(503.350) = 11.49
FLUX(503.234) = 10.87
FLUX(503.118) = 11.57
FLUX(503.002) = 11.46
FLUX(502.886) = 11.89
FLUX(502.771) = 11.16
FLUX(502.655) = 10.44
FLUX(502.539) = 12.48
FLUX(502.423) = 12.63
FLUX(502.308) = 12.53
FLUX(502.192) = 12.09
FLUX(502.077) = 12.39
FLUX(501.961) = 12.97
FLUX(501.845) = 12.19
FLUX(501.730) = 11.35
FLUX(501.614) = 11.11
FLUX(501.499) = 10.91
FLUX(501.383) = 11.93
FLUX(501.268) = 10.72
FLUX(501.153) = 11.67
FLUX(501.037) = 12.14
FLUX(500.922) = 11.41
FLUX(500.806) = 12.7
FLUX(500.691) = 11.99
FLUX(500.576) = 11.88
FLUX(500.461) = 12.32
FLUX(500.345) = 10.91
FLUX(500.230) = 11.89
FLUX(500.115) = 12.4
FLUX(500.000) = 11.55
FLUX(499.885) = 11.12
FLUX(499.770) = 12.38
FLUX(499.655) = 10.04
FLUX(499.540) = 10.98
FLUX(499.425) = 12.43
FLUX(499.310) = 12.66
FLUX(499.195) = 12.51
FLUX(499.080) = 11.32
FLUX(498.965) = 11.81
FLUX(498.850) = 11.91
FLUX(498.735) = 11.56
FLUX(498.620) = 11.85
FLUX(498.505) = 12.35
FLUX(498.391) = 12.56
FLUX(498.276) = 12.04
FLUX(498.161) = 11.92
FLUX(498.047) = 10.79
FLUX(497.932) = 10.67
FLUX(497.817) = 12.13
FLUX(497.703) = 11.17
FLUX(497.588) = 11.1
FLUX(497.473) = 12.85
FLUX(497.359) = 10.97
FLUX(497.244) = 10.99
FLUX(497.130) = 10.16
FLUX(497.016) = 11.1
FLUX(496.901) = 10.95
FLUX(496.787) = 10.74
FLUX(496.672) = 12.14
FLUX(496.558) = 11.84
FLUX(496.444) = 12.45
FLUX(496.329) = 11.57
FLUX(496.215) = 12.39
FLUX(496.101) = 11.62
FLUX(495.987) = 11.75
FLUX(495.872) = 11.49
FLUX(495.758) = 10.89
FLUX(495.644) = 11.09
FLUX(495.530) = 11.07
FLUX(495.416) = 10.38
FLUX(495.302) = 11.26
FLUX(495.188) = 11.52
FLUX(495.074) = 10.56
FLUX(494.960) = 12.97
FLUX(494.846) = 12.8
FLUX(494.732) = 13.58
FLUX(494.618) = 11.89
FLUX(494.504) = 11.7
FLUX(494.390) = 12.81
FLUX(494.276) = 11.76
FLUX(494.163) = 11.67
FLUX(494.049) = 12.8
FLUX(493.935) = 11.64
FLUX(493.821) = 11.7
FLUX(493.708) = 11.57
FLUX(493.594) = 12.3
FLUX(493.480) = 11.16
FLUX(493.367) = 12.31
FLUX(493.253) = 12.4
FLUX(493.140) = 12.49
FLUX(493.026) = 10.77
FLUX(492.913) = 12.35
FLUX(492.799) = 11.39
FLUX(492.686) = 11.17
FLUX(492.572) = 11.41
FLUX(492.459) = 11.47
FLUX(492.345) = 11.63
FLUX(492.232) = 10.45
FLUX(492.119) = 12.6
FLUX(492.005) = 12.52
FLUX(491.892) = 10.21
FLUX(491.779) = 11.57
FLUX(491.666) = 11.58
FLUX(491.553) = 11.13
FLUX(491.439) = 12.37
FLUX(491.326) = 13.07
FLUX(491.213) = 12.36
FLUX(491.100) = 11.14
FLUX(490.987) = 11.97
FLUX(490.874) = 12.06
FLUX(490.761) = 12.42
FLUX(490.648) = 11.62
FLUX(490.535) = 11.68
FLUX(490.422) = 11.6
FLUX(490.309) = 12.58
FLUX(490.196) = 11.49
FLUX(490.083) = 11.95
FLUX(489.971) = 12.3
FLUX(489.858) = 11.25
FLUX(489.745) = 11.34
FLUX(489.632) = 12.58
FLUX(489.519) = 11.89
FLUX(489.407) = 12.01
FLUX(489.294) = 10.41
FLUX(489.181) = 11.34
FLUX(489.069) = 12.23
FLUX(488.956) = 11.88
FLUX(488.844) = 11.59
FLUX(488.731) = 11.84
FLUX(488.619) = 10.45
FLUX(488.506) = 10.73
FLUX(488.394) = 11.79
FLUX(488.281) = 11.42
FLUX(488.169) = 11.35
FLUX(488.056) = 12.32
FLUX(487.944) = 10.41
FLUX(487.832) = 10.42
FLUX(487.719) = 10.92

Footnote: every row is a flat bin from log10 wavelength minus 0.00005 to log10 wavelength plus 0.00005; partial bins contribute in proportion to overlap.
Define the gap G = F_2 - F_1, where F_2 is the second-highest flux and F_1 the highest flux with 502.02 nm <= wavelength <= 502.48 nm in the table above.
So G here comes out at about -0.10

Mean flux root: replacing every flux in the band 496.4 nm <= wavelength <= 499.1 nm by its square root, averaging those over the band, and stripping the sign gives 3.40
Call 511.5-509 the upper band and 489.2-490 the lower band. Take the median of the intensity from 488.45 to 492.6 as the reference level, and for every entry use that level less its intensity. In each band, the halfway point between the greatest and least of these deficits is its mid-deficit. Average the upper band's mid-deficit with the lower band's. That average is 0.4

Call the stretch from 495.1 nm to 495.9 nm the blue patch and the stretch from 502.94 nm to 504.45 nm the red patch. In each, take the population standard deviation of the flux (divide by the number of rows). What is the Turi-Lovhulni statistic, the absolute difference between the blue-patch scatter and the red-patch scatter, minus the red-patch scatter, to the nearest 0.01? -0.36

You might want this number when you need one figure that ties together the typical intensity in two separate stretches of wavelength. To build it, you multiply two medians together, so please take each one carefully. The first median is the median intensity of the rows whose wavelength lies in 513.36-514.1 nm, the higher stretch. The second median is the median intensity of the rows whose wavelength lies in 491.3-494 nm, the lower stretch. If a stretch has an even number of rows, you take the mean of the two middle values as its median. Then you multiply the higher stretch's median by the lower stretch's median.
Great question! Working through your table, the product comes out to 121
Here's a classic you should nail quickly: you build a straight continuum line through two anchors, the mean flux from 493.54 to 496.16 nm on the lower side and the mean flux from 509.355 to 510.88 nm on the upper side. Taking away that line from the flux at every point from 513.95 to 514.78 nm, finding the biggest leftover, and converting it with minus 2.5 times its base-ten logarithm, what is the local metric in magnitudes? 0.2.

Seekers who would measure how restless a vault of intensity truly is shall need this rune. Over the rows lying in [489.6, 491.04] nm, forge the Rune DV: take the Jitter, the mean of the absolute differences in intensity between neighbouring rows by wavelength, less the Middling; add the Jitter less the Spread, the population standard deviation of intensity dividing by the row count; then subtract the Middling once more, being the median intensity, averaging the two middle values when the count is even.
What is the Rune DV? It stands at -23.2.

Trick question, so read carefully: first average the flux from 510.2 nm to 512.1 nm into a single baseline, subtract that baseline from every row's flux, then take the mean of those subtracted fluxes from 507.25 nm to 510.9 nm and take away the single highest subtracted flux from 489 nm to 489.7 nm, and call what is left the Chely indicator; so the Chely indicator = -1.82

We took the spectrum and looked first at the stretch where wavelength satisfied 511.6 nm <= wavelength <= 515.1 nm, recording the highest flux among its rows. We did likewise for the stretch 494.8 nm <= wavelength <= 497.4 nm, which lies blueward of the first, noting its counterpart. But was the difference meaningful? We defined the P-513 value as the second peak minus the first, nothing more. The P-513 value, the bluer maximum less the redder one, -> 0.62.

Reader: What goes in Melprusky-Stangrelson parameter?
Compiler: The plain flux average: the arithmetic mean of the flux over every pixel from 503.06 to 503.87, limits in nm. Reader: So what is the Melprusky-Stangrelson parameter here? 11.7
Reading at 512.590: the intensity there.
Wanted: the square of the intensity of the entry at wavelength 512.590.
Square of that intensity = 145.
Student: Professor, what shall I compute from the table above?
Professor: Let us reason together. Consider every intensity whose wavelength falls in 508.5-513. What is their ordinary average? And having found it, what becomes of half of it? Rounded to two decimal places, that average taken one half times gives 5.46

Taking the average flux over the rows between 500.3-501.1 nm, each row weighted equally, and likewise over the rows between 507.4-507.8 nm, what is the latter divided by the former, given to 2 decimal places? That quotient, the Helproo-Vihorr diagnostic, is 0.88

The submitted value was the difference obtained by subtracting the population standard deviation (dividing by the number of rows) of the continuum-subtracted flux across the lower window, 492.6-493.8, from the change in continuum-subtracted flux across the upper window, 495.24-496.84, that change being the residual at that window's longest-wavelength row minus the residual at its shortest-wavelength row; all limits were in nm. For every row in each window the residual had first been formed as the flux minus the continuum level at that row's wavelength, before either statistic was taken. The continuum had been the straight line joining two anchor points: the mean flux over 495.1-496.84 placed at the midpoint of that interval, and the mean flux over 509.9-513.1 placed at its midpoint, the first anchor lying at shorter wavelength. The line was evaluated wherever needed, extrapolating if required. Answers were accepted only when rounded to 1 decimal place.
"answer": -1.1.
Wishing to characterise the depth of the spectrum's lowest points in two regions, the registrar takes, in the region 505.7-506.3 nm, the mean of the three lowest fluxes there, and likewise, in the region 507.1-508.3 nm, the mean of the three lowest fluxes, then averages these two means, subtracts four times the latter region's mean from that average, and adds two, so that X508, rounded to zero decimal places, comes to -28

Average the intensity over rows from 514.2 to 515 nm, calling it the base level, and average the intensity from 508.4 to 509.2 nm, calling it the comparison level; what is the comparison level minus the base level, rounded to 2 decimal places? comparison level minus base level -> 0.14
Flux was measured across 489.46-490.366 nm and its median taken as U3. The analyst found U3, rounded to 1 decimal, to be 11.9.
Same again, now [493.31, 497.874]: 11.6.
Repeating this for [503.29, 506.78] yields 11.0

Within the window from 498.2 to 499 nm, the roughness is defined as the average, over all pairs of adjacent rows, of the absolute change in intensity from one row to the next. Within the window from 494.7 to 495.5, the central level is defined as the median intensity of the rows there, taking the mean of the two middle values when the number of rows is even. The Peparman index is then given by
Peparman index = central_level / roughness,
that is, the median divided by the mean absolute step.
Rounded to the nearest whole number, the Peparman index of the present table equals 35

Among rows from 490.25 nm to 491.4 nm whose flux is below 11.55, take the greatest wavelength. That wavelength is 491.100 nm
